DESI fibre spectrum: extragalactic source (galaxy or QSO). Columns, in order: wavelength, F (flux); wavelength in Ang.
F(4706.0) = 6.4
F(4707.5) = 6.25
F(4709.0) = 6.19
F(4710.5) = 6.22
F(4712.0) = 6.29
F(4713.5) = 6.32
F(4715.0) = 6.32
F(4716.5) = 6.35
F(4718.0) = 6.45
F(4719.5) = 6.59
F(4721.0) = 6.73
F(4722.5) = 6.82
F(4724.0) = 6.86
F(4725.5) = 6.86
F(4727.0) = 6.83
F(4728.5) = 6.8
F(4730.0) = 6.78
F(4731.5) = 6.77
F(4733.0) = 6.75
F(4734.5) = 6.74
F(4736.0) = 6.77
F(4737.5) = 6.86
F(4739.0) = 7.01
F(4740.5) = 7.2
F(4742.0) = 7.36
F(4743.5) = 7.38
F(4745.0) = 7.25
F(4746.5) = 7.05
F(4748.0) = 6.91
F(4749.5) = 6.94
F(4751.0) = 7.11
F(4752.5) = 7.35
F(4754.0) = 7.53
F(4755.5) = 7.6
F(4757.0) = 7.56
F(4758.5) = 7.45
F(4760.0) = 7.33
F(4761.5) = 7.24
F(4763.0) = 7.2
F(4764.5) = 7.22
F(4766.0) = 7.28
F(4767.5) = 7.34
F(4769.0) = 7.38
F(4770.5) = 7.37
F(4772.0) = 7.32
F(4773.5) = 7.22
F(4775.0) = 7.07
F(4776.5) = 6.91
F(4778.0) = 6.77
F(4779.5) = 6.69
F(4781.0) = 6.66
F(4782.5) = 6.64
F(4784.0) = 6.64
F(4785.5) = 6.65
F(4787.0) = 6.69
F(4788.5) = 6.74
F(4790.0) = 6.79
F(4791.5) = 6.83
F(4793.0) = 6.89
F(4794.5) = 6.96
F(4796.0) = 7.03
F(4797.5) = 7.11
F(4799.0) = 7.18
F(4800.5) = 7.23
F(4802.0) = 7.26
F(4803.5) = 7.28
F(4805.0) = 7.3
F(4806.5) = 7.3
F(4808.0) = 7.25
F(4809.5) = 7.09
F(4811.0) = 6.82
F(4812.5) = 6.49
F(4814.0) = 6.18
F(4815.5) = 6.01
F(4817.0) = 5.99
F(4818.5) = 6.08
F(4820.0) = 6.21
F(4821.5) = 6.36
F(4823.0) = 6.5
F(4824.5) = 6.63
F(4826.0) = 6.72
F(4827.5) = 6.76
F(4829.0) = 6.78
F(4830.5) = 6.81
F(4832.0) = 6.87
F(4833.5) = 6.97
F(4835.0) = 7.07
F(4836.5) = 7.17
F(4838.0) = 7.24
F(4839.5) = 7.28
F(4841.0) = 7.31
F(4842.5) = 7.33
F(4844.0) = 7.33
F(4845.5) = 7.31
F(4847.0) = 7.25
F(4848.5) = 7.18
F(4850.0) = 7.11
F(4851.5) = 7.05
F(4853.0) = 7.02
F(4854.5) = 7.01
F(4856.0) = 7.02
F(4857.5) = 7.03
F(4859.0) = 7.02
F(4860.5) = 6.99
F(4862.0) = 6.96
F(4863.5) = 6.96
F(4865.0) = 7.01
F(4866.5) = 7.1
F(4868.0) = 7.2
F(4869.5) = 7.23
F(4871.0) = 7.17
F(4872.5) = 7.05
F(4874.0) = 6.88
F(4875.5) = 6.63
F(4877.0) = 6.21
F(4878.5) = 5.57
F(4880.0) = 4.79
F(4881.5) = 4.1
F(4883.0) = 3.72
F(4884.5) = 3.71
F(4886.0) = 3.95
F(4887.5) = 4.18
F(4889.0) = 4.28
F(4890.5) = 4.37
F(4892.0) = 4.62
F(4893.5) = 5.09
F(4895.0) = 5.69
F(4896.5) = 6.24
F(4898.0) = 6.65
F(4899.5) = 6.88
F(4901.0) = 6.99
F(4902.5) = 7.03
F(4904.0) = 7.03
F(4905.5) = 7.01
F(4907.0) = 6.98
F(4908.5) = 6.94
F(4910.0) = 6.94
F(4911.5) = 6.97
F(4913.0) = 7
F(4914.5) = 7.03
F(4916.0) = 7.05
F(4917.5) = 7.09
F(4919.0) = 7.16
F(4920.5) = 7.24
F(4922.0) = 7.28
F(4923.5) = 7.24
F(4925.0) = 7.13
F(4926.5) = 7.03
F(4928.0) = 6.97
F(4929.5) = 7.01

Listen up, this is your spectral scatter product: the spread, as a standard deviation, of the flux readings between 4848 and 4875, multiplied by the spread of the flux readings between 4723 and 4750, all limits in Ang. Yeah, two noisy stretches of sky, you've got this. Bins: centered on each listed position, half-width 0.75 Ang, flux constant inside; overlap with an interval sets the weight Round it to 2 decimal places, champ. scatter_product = 0.02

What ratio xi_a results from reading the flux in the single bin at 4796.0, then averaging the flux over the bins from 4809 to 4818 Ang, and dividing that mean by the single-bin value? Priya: 0.91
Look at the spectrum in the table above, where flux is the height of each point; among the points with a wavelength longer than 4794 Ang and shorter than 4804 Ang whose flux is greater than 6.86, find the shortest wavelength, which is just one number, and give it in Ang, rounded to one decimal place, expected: 4794.5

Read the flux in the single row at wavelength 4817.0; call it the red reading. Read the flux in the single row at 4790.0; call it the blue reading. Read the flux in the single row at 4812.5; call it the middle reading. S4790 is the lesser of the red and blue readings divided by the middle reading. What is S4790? 0.92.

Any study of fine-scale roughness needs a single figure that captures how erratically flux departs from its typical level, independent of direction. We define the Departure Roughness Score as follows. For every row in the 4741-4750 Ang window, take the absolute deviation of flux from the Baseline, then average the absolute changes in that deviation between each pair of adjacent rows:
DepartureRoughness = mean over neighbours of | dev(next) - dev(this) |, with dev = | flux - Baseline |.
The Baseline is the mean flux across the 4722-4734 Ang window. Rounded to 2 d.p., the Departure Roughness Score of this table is 0.10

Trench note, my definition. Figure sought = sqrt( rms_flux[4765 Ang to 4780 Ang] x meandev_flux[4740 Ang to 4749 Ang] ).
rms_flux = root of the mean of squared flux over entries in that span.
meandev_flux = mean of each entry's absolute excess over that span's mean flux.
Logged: 1.00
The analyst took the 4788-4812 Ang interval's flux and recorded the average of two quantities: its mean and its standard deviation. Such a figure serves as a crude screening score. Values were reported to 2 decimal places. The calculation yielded 3.63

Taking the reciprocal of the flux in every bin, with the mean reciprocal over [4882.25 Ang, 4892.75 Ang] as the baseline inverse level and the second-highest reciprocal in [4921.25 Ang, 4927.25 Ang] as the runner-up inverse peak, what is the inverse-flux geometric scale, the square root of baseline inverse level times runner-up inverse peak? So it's 0.185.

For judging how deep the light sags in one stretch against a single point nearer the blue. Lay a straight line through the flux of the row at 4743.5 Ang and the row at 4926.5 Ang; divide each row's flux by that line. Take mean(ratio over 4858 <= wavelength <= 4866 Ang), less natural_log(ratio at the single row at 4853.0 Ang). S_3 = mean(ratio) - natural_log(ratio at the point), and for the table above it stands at 1.00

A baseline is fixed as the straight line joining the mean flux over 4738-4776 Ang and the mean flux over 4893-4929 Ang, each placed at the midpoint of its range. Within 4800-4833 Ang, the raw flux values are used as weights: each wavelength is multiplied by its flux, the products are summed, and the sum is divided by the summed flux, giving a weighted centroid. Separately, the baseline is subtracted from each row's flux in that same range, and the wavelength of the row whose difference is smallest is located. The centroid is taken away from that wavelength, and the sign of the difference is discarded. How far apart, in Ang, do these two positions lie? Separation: 1.0 Ang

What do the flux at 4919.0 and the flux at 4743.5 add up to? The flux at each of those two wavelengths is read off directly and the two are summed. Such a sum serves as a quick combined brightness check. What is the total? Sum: 14.5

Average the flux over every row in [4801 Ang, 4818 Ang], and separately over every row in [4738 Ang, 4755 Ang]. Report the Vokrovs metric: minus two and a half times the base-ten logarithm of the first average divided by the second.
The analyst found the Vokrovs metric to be 0.06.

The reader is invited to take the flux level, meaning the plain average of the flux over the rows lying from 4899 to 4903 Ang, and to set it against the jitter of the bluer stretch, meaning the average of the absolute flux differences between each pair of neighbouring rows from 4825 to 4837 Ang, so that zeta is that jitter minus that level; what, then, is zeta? -6.90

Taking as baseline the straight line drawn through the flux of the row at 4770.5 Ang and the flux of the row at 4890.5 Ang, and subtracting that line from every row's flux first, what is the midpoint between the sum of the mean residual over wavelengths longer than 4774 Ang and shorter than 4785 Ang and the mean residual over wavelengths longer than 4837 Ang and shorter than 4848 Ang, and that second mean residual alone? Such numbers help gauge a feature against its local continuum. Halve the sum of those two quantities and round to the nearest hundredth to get 1.53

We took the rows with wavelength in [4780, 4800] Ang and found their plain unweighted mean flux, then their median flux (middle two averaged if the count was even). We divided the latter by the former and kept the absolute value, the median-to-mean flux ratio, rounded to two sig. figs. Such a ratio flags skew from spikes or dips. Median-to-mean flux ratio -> 0.99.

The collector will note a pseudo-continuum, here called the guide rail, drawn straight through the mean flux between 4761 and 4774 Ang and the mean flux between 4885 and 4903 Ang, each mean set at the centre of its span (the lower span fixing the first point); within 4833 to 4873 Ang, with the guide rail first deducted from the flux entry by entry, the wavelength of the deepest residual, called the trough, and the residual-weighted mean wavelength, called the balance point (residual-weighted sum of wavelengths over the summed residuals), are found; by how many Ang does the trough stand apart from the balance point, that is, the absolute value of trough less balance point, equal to 20.8 Ang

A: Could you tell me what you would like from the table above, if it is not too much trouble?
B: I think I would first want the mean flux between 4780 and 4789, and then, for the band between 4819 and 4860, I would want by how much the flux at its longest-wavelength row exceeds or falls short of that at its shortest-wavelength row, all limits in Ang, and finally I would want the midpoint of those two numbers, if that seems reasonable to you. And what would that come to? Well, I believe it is 3.74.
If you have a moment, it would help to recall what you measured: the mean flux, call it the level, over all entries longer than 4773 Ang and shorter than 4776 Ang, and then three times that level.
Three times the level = 21.4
